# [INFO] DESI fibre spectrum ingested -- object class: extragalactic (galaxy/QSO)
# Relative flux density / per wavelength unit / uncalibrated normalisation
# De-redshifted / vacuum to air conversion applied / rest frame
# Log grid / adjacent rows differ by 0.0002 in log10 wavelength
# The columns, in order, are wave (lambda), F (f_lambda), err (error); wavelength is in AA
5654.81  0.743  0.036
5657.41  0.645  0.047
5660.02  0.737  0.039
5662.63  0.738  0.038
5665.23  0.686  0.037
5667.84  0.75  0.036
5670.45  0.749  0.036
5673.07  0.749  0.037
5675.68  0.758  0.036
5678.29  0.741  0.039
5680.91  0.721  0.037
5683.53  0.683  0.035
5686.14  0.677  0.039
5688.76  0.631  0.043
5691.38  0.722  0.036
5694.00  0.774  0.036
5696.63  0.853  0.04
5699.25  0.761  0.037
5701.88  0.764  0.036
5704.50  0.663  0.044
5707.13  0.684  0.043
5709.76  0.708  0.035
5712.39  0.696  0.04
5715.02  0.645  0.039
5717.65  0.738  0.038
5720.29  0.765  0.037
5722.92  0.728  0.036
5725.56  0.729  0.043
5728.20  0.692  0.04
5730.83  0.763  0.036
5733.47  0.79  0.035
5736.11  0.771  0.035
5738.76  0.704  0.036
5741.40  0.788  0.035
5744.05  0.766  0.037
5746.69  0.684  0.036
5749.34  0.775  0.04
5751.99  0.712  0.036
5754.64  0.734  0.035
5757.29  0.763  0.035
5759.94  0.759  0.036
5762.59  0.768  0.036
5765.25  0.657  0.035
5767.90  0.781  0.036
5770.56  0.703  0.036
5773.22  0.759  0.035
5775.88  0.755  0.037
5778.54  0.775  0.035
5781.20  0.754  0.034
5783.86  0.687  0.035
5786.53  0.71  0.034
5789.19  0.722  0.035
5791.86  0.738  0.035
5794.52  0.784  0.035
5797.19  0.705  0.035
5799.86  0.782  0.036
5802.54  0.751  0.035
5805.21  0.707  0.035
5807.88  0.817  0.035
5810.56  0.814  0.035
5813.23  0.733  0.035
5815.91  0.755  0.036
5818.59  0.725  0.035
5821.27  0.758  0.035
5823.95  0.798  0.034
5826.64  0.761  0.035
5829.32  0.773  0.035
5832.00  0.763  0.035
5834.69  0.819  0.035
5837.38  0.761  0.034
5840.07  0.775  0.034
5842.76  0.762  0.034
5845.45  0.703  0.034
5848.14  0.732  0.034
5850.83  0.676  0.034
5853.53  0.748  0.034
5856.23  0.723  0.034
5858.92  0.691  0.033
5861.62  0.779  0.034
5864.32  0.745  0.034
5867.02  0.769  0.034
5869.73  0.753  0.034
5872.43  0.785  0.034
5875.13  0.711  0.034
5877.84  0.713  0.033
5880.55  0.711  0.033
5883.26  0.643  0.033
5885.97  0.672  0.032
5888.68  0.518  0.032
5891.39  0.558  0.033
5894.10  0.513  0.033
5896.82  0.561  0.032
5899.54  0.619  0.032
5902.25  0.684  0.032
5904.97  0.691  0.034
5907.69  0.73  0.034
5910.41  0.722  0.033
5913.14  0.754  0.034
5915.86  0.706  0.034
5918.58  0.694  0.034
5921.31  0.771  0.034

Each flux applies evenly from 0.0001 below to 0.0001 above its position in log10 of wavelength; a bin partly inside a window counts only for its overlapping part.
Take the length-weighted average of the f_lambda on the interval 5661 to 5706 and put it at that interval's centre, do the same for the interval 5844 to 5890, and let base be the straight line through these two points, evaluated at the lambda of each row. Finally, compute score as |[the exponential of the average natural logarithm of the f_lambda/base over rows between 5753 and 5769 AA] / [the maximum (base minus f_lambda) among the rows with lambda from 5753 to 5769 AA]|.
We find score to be 16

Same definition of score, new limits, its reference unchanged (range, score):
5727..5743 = 31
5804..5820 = 104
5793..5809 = 81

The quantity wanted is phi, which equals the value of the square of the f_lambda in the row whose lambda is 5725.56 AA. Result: 0.53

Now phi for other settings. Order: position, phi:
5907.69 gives 0.53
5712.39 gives 0.48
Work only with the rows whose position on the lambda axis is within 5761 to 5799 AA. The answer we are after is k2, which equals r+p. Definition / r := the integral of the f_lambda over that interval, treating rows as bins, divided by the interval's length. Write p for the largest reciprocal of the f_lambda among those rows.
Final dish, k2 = 2.26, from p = 1.52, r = 0.736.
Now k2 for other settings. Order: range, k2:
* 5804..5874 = 2.23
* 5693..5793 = 2.29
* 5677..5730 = 2.30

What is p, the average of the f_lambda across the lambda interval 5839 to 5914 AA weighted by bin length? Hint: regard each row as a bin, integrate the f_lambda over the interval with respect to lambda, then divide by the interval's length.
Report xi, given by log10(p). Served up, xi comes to -0.159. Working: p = 0.693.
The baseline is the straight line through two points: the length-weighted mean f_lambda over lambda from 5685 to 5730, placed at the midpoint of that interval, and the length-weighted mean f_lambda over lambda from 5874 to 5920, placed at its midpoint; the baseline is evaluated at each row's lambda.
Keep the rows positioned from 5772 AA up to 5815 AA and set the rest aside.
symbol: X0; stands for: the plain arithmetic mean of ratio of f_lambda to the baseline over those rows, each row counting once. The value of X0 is 1.083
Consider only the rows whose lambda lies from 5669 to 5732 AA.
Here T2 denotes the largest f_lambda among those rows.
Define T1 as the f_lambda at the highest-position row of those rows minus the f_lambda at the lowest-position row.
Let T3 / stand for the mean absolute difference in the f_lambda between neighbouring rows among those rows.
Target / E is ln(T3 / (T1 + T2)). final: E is -3.07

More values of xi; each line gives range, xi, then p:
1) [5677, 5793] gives -0.136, 0.732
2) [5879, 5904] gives -0.214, 0.611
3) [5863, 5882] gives -0.131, 0.740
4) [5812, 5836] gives -0.116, 0.765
